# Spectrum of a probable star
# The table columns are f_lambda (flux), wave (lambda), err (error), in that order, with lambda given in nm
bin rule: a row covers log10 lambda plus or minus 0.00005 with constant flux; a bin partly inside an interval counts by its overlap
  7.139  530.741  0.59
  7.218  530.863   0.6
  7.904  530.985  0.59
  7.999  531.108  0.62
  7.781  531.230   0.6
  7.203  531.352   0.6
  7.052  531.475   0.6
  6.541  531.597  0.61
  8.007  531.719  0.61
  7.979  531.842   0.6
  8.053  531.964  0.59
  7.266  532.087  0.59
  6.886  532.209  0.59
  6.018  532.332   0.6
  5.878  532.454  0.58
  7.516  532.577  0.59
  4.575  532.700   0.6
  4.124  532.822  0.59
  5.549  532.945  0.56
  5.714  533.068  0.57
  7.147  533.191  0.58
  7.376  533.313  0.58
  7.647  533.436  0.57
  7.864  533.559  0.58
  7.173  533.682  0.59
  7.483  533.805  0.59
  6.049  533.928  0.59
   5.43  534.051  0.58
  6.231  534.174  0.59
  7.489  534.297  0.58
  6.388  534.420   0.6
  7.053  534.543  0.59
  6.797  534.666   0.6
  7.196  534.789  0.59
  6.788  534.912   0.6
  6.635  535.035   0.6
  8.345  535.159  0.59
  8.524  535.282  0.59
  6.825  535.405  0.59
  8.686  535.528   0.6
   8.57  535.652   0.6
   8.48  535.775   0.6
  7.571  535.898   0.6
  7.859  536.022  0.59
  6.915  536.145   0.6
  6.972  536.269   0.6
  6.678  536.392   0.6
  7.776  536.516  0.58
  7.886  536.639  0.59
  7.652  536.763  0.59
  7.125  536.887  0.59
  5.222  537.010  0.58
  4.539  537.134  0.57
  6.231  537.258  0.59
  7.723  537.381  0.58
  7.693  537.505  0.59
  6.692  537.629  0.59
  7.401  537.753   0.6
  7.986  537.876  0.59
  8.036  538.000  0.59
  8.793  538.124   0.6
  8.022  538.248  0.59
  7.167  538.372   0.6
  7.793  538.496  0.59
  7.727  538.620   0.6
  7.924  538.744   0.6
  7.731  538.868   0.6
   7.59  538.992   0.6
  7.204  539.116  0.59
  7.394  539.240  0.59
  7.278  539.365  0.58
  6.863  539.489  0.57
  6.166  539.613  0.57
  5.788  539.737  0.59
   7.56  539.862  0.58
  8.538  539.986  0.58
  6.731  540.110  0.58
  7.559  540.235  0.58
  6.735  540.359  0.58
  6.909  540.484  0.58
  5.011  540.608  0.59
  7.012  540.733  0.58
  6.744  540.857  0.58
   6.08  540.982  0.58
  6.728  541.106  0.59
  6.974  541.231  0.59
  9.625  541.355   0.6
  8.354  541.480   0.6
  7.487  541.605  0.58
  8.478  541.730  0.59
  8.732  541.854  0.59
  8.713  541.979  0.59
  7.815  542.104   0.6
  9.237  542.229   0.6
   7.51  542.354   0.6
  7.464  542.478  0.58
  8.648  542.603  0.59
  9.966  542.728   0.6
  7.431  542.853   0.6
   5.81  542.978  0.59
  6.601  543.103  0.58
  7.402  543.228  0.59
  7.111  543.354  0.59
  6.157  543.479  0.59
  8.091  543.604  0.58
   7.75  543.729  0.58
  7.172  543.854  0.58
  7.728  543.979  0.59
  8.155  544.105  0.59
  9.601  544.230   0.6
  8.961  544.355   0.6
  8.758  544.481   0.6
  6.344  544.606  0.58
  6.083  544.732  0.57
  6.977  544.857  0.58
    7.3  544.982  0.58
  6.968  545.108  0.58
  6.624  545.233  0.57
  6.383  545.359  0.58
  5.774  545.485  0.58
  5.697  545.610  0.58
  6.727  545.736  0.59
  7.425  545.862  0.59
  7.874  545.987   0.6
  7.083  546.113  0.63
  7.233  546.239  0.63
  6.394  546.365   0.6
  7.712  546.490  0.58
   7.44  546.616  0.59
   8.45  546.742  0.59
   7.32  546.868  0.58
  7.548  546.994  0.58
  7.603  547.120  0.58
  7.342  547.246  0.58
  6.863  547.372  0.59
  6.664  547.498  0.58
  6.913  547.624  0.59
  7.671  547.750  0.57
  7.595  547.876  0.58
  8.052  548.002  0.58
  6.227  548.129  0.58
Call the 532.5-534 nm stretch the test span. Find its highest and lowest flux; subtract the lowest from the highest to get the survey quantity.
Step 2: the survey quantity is 3.7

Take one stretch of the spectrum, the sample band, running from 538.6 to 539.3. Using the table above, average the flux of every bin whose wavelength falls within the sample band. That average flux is 7.59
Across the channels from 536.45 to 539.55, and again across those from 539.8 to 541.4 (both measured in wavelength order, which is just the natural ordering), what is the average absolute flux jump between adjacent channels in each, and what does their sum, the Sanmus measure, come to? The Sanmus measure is 1.65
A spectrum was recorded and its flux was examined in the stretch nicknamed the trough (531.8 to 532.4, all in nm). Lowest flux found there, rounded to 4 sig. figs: 6.018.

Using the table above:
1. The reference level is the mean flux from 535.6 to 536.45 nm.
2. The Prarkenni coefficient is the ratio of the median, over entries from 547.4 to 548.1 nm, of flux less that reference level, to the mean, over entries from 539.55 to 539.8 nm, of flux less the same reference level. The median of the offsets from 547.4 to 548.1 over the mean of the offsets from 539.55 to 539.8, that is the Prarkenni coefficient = 0.0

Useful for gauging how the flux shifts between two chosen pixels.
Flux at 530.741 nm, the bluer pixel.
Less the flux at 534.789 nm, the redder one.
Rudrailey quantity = -0.1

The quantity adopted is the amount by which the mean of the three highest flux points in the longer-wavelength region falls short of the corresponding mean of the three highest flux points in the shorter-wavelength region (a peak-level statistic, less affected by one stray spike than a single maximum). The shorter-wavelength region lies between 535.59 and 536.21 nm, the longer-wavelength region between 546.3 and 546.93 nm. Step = 0.4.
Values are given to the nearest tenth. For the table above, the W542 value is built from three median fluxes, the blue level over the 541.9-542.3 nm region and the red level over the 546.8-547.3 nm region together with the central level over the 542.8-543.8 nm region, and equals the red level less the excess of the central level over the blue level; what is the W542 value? 8.9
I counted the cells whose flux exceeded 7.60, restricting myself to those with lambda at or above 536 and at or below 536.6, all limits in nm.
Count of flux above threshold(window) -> 2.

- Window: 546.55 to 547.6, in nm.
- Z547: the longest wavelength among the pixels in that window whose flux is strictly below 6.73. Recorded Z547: 547.498 nm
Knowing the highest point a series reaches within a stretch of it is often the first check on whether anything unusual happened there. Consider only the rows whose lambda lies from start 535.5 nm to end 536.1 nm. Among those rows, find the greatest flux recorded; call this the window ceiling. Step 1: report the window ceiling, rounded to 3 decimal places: 8.686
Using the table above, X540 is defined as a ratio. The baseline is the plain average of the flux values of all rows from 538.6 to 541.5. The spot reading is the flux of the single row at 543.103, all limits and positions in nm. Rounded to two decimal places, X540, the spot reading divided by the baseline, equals 0.92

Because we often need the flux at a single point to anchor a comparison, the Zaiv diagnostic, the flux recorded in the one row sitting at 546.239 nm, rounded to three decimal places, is 7.233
